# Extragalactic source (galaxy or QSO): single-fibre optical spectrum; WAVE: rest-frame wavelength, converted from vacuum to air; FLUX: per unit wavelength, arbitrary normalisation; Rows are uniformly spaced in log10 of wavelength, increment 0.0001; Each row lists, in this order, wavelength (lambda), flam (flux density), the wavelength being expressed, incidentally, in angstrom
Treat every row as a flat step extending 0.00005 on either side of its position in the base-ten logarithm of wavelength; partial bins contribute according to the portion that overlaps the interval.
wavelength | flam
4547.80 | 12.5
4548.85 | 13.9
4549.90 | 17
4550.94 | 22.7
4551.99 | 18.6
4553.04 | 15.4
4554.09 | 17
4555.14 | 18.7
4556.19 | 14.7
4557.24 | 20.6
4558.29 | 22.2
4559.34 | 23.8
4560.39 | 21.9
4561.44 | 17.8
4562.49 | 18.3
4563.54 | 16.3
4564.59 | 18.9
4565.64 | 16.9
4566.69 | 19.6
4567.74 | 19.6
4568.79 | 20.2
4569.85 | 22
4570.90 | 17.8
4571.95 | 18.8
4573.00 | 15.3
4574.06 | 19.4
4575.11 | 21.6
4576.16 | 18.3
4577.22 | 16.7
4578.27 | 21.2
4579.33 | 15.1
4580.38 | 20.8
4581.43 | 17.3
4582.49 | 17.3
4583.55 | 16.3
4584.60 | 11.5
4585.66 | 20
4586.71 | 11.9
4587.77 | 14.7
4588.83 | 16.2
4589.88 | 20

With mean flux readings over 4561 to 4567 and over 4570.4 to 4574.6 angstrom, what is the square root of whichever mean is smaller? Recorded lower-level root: 4.22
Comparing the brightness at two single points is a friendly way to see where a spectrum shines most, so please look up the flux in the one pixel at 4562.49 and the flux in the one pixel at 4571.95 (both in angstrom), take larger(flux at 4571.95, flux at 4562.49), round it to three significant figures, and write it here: 18.8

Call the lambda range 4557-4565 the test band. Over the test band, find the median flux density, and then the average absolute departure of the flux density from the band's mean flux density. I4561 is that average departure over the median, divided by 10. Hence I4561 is 0.0109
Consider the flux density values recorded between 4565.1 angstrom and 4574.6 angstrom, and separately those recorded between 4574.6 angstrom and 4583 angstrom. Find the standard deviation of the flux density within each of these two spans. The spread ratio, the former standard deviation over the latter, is 0.8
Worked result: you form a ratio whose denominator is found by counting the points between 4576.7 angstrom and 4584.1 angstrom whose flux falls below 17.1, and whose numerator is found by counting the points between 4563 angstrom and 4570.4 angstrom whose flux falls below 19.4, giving 1.0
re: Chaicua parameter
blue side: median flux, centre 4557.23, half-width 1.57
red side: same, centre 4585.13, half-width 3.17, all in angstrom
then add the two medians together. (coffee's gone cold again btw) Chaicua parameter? 36.1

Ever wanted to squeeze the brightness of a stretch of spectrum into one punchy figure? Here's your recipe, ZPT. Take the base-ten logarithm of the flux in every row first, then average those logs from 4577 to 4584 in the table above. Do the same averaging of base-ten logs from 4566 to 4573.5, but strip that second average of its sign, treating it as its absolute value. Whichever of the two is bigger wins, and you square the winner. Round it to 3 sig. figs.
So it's 1.63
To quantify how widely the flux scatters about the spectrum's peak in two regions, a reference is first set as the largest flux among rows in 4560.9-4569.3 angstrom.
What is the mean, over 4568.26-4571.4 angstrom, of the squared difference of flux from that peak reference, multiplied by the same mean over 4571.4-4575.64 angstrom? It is 21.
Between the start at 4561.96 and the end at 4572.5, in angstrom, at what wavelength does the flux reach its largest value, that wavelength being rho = 4569.85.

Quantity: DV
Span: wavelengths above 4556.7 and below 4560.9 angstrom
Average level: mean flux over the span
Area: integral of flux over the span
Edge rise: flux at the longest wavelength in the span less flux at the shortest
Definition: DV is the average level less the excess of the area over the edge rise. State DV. -69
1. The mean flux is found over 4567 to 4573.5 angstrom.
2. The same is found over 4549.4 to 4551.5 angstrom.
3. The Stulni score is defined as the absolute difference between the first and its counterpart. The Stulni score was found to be 0.9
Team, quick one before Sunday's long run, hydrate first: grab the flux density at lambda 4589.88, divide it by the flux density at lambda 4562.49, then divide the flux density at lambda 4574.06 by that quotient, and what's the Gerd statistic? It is 17.8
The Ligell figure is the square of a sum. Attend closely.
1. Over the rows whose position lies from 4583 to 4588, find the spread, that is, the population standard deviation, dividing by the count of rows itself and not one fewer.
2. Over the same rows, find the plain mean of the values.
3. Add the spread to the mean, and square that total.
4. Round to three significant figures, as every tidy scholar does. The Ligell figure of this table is 324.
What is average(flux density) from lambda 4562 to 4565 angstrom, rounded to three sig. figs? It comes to 17.8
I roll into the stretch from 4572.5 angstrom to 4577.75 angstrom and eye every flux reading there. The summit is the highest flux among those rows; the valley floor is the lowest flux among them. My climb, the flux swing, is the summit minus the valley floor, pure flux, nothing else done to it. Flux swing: 6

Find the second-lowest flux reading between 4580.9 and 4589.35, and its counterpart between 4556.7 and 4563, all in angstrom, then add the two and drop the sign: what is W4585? 30.2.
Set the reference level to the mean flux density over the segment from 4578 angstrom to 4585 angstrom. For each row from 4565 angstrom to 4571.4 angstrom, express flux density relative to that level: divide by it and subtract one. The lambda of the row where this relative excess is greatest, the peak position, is 4569.85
